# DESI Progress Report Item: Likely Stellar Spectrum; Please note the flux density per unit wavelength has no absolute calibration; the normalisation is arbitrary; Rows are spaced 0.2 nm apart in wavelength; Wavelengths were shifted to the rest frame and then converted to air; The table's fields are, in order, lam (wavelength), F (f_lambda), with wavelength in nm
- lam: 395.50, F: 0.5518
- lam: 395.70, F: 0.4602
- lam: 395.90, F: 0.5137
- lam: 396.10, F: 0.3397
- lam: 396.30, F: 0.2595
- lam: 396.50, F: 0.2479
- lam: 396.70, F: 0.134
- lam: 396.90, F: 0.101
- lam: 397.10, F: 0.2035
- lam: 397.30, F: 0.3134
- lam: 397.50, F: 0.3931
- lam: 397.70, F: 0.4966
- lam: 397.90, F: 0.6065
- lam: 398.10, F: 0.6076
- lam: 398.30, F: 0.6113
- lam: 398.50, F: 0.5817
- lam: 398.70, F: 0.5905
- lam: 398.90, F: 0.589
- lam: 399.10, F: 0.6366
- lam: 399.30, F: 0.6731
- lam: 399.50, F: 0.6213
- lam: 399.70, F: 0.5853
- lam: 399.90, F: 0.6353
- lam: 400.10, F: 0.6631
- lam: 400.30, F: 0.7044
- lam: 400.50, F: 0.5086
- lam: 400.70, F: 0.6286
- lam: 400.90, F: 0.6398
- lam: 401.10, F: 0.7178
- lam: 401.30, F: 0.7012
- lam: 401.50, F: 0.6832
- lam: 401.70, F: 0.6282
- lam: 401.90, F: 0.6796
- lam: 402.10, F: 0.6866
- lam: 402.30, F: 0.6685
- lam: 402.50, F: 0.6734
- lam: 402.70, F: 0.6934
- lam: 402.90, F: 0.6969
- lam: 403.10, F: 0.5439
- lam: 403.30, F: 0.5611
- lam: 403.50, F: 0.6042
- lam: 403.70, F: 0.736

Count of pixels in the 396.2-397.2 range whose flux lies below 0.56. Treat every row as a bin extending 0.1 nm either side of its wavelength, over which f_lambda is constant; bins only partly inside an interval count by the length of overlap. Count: 5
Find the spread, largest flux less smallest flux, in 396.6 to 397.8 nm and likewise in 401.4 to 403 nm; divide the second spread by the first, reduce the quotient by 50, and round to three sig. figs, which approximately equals -49.8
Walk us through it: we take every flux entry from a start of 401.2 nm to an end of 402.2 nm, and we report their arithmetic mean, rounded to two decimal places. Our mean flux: 0.68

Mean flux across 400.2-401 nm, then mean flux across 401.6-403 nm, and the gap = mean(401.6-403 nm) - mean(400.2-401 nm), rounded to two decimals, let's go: 0.05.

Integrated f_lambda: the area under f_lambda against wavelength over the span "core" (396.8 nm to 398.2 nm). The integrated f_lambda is 0.54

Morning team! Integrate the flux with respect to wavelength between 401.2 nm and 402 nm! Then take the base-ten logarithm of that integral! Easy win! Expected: -0.269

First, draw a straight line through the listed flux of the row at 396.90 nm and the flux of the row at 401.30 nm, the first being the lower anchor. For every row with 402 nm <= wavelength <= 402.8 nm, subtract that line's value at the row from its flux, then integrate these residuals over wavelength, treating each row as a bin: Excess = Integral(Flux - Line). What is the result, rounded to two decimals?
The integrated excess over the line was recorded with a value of -0.14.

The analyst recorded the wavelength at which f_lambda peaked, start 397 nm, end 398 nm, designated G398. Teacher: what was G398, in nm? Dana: 397.90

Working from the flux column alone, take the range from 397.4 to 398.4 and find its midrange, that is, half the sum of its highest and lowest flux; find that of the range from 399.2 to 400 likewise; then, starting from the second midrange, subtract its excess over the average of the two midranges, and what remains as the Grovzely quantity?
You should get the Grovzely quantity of 0.57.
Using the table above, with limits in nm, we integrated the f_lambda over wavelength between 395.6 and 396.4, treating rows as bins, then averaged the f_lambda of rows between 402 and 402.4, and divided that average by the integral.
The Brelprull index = 2.2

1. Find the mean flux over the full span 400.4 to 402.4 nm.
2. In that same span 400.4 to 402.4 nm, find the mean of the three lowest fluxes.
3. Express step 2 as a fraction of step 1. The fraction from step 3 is 0.90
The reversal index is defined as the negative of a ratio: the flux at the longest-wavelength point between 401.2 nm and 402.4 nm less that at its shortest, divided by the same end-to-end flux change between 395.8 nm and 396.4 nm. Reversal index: -0.13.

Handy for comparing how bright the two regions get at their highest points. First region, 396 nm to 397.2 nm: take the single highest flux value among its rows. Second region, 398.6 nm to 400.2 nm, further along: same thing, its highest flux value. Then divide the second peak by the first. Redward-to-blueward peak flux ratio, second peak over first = 1.98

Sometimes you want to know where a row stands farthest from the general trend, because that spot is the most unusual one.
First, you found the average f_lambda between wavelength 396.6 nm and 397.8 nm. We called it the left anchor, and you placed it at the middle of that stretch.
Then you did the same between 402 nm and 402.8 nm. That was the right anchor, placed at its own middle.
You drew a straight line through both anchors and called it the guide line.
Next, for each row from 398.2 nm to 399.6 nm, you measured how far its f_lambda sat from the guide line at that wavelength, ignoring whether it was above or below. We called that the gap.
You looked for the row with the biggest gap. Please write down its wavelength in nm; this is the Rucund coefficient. 398.30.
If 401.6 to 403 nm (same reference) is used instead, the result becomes 401.90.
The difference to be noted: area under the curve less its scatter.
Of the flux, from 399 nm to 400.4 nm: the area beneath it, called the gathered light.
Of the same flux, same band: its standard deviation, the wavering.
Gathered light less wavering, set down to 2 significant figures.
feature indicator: 0.87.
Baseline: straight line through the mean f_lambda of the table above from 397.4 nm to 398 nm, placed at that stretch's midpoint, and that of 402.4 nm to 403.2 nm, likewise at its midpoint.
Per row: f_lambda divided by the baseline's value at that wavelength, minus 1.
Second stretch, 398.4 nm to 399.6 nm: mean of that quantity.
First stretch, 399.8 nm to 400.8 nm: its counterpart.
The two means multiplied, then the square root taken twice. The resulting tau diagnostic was 0.337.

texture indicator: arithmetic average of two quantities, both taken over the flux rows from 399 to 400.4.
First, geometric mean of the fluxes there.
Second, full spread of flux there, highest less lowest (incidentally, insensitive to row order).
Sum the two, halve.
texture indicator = 0.38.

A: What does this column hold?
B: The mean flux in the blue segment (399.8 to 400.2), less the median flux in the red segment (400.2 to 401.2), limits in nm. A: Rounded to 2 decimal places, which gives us 0.01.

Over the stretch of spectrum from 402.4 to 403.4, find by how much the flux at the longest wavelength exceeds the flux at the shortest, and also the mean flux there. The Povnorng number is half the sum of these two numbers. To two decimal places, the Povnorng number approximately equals 0.26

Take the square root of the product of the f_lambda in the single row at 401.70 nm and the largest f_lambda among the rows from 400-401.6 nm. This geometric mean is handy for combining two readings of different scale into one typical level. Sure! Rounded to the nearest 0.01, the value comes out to 0.67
